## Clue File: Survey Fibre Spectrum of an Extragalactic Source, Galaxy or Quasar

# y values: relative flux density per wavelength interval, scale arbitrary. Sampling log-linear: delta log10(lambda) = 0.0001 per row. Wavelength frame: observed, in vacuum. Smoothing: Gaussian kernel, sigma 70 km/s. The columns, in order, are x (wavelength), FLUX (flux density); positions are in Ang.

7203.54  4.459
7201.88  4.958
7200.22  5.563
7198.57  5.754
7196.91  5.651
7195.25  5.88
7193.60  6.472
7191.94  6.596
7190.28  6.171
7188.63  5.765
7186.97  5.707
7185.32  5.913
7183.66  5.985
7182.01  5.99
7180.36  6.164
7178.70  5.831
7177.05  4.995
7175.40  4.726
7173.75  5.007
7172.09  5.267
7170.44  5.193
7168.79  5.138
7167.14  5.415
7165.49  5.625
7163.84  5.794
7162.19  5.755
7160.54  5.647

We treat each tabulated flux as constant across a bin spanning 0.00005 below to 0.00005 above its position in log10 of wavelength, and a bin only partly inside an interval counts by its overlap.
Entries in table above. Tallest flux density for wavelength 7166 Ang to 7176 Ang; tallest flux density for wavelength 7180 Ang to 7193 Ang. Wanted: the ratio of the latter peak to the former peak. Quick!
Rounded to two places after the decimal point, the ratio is 1.22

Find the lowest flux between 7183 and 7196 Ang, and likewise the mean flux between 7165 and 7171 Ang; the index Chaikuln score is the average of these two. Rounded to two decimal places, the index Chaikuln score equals 5.52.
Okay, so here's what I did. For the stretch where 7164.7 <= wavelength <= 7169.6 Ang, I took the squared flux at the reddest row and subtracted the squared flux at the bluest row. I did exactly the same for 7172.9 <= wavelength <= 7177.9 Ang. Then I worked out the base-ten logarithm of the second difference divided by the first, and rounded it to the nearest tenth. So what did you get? -1.6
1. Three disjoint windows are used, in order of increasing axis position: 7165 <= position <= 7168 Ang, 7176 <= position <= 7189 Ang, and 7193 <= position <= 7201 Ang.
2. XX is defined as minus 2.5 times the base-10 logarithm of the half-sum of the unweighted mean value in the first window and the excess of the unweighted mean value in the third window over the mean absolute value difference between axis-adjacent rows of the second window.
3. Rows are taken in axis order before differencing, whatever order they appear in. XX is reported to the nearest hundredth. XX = -1.86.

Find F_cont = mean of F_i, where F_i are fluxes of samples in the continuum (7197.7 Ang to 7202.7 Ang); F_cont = 5.4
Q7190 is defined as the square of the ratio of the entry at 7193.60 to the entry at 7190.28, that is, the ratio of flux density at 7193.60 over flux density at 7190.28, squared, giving 1.10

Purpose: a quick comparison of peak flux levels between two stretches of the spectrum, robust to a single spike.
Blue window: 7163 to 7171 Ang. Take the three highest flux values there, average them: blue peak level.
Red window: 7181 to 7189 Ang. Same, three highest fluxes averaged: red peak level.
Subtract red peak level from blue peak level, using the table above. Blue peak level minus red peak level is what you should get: -0.35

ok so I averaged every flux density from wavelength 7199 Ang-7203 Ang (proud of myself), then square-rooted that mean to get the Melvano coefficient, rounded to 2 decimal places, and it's 2.29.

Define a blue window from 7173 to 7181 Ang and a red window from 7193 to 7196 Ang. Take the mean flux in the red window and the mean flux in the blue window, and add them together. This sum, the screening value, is 11.5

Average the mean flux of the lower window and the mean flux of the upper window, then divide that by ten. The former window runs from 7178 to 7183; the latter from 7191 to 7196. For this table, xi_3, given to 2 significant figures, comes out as 0.62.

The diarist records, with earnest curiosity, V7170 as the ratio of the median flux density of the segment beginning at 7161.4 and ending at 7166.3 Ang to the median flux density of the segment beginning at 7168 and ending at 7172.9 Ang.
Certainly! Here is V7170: 1.11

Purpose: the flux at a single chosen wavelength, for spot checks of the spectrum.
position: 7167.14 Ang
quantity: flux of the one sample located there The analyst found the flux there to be 5.415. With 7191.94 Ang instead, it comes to 6.596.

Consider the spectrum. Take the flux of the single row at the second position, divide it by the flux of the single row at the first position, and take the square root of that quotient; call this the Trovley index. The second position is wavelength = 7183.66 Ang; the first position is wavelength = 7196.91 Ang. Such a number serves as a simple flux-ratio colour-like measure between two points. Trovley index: 1.03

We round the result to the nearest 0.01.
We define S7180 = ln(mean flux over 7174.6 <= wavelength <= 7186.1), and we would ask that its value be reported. 1.73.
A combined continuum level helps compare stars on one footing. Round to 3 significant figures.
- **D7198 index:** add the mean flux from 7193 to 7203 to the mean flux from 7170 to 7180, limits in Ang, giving 10.9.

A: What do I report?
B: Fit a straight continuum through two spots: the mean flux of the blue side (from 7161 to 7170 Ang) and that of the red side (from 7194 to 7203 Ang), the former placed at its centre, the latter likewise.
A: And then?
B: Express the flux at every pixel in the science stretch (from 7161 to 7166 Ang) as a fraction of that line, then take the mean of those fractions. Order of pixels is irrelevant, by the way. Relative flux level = 1.03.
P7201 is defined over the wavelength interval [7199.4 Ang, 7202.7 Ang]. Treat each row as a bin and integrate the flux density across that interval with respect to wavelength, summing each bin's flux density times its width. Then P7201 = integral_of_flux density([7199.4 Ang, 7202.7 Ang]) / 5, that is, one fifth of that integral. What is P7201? 3.5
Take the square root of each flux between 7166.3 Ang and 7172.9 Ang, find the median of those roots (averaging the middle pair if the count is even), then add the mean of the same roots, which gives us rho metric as 4.6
